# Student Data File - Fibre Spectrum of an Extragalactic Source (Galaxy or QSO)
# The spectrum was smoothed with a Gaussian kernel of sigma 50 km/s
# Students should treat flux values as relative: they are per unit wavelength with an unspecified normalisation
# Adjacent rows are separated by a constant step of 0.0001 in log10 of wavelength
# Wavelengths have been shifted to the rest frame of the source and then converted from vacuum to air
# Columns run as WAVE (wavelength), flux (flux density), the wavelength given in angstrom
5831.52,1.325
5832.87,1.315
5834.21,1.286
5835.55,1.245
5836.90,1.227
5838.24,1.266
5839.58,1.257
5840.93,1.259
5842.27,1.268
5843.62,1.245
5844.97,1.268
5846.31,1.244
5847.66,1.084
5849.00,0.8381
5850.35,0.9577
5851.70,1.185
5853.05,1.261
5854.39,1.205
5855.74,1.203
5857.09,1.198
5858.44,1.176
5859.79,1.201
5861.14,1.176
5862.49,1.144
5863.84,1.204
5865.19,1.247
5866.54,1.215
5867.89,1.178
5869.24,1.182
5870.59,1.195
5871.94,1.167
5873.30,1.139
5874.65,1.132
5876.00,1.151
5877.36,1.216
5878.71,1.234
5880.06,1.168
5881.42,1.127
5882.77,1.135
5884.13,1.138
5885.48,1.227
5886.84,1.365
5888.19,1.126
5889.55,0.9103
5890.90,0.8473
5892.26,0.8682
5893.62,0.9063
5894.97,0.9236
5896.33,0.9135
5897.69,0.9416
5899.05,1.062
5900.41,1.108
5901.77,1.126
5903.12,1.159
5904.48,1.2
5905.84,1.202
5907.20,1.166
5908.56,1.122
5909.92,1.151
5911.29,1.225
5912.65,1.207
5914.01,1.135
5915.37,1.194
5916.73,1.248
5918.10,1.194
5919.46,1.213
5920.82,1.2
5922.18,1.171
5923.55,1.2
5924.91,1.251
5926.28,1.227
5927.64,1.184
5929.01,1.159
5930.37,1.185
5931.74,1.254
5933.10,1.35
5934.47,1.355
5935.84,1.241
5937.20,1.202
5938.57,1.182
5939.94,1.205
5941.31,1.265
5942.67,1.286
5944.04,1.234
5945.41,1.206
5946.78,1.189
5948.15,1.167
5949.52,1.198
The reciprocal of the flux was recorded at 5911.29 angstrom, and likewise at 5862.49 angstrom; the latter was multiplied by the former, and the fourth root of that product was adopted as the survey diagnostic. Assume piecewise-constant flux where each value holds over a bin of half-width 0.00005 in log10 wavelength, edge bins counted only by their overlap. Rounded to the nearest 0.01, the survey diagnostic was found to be 0.92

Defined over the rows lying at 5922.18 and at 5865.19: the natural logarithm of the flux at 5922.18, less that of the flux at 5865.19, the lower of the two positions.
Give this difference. -0.1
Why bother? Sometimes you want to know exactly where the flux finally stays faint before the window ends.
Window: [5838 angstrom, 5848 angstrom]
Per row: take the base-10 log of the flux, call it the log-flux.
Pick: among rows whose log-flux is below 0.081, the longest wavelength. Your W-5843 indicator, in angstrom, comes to 5847.66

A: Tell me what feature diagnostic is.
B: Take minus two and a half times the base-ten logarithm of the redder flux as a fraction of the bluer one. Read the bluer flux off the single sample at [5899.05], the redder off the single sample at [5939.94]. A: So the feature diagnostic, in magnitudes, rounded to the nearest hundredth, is -0.14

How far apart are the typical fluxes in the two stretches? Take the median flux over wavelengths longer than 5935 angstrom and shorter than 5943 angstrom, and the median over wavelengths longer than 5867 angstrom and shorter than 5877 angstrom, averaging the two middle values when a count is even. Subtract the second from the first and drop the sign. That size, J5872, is 0.06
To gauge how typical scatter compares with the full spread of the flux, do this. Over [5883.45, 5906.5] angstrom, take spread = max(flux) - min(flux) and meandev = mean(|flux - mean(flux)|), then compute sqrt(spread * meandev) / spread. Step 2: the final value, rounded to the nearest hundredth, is 0.50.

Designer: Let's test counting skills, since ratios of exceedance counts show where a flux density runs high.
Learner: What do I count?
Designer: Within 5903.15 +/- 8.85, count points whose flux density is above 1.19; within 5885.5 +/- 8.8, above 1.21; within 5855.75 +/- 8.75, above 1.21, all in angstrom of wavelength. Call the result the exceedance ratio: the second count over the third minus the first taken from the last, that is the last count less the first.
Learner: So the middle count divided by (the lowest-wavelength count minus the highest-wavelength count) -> -2.0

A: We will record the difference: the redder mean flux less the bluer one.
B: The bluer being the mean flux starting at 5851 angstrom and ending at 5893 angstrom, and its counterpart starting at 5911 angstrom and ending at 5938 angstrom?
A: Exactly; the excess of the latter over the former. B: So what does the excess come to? 0.06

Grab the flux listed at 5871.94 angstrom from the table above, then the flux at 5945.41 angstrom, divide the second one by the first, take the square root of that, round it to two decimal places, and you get 1.02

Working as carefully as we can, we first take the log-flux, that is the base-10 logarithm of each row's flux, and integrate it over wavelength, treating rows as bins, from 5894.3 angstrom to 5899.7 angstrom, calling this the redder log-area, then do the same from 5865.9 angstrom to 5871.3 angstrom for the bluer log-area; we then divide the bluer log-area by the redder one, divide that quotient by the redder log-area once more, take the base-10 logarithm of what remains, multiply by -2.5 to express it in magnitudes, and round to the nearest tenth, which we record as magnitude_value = -4.0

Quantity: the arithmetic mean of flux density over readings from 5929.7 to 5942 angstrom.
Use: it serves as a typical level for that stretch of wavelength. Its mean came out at 1.25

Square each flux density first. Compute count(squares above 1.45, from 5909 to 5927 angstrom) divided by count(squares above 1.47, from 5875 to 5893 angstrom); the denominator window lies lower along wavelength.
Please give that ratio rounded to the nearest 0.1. 1.5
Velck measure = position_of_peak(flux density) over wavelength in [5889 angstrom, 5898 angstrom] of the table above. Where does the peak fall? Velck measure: 5897.69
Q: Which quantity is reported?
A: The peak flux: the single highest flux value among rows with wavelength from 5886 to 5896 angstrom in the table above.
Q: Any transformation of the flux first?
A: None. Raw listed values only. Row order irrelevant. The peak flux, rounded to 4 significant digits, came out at 1.365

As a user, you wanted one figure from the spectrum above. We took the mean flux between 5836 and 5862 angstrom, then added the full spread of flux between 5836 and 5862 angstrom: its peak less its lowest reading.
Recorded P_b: 1.62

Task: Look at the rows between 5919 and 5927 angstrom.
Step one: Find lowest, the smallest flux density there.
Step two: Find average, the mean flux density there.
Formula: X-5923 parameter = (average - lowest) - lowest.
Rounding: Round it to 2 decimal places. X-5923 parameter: -1.13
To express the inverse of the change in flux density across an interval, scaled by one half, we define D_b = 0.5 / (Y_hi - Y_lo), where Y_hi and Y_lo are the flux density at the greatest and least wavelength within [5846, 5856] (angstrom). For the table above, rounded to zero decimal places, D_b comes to -12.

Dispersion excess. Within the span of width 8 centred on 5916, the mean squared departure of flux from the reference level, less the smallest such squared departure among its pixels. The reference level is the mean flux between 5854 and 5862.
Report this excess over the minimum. 0.001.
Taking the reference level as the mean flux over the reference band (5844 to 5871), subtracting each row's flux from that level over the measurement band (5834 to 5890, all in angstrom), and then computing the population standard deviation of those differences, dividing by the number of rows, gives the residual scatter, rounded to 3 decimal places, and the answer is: 0.095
